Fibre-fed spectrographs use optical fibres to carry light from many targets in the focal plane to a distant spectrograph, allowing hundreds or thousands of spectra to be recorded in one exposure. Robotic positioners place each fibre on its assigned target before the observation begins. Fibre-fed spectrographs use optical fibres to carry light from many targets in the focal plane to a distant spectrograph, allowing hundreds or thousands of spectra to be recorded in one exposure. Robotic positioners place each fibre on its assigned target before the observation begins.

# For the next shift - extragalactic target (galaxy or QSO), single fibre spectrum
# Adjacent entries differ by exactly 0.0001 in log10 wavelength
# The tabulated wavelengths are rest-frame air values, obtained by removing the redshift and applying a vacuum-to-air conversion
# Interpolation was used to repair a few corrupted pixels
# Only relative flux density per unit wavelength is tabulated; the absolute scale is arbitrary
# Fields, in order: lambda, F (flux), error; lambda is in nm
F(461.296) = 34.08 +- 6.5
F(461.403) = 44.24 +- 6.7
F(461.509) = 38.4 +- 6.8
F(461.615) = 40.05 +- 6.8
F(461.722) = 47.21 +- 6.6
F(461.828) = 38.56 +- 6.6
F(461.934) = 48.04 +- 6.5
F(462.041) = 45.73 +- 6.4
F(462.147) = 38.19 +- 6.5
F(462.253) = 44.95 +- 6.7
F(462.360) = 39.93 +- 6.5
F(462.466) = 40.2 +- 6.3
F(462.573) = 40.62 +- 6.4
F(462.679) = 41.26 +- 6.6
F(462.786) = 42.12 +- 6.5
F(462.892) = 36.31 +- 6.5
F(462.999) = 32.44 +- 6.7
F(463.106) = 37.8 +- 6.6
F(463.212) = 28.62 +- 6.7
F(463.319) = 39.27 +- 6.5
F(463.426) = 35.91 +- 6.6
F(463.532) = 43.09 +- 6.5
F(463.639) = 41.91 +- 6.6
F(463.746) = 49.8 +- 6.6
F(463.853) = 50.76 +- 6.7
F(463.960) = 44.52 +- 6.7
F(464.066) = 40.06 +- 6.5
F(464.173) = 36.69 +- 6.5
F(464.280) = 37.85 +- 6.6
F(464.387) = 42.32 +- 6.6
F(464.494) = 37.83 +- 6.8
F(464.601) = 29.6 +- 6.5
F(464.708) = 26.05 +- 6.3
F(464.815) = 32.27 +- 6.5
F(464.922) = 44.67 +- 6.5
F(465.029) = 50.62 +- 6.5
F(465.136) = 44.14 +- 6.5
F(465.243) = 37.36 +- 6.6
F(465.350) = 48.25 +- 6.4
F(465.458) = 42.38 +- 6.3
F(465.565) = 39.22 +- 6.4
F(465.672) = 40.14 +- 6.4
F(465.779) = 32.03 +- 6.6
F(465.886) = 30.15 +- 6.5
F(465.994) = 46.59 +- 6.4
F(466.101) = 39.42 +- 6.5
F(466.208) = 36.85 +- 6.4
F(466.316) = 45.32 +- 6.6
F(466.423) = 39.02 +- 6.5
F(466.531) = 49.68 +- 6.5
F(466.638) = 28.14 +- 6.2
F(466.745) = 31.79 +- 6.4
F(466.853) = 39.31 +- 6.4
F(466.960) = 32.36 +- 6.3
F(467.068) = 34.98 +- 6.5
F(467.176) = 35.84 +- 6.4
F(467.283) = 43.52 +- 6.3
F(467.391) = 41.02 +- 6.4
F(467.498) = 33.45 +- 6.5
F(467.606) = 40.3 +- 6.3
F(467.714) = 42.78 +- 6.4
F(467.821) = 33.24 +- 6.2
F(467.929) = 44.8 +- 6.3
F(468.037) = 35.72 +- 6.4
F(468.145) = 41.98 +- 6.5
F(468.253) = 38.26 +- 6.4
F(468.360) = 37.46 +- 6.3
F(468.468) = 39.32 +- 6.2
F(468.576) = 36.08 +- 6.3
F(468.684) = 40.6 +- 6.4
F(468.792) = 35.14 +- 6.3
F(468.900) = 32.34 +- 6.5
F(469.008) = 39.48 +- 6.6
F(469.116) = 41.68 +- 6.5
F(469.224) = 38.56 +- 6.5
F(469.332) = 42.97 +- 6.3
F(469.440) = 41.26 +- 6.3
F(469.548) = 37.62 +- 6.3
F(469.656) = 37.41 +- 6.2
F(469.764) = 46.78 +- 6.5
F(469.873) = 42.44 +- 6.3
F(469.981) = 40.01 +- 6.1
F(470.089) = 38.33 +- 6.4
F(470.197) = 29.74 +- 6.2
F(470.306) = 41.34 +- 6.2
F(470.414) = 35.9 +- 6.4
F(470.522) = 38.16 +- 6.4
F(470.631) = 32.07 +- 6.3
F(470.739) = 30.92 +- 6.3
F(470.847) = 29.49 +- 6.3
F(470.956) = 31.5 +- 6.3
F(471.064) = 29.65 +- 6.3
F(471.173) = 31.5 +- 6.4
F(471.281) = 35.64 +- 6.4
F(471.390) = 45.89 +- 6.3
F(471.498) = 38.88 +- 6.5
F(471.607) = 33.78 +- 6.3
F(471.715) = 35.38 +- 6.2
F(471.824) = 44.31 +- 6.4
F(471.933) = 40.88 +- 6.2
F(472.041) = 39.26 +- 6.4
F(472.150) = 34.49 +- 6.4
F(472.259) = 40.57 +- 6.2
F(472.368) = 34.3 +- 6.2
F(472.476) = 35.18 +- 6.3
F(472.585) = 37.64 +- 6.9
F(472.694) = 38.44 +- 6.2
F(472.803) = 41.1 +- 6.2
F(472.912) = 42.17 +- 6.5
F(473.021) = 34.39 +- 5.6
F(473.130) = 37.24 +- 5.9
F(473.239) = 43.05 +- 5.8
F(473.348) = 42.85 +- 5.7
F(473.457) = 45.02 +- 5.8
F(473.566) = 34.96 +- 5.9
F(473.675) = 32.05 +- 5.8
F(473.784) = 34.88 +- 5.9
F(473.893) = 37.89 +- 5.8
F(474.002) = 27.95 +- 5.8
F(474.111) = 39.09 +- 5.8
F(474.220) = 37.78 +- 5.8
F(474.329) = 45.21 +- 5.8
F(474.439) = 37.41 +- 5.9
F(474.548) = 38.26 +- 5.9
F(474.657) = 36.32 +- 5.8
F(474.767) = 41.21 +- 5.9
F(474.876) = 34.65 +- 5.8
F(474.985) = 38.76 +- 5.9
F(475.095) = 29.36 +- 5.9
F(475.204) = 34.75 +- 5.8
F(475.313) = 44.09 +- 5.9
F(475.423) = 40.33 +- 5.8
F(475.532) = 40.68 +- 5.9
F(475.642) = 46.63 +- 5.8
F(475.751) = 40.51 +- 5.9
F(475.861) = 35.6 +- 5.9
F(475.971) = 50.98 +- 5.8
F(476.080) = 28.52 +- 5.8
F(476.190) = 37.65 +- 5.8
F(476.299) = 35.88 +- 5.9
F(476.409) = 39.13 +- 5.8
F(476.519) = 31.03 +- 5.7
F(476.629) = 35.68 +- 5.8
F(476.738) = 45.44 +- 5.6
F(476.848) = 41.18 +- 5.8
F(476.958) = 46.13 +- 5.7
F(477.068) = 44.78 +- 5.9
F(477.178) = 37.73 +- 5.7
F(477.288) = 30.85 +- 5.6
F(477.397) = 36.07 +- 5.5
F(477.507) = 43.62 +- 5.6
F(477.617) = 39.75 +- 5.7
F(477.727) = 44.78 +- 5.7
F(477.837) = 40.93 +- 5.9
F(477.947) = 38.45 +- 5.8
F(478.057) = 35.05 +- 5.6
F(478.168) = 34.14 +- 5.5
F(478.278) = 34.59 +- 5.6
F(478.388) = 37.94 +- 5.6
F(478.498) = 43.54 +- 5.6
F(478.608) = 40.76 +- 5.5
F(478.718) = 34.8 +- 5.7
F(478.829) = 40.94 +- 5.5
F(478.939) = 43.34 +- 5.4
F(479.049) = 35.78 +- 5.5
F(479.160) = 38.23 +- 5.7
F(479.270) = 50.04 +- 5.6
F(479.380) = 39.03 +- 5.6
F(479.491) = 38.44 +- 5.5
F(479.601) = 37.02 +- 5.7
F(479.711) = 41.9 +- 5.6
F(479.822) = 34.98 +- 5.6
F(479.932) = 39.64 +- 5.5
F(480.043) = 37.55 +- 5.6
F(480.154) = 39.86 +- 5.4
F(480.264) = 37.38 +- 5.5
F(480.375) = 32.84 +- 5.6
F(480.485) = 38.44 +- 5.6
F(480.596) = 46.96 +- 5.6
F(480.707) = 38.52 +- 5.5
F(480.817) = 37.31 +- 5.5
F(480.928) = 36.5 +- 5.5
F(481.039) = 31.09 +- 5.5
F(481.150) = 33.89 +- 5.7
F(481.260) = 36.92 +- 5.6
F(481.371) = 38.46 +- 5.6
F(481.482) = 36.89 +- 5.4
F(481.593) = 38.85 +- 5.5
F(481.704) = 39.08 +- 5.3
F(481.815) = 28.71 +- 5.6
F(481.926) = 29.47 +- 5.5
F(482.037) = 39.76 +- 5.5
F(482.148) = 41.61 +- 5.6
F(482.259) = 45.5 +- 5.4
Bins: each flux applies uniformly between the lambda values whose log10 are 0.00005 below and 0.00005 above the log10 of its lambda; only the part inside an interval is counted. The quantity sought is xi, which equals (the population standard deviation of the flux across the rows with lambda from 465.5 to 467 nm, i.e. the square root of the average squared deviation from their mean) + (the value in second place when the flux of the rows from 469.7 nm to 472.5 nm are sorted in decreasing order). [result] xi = 52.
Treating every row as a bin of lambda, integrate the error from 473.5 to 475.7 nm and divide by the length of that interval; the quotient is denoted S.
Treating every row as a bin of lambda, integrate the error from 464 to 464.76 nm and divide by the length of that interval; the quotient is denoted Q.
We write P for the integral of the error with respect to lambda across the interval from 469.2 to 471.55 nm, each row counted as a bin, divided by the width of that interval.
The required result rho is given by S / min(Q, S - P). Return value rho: -12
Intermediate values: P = 6.33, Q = 6.55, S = 5.8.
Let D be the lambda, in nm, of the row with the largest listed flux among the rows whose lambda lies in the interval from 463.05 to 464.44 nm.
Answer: 463.853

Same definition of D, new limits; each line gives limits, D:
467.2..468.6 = 467.929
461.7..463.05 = 461.934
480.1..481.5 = 480.596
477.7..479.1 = 477.727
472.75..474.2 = 473.457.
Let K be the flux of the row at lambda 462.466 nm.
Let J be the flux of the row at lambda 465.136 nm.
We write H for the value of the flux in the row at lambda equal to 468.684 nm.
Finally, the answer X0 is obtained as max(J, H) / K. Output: 1.10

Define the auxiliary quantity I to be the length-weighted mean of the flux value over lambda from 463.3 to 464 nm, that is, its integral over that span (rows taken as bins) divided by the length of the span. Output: 43.8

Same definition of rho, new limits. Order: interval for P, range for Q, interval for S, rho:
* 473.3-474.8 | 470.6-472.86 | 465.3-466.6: 10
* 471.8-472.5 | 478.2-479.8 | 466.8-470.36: 114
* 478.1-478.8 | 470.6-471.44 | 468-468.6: 8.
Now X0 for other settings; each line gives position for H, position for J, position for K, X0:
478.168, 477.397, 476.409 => 0.92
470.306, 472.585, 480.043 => 1.10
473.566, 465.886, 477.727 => 0.78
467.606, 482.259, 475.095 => 1.55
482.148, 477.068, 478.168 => 1.31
